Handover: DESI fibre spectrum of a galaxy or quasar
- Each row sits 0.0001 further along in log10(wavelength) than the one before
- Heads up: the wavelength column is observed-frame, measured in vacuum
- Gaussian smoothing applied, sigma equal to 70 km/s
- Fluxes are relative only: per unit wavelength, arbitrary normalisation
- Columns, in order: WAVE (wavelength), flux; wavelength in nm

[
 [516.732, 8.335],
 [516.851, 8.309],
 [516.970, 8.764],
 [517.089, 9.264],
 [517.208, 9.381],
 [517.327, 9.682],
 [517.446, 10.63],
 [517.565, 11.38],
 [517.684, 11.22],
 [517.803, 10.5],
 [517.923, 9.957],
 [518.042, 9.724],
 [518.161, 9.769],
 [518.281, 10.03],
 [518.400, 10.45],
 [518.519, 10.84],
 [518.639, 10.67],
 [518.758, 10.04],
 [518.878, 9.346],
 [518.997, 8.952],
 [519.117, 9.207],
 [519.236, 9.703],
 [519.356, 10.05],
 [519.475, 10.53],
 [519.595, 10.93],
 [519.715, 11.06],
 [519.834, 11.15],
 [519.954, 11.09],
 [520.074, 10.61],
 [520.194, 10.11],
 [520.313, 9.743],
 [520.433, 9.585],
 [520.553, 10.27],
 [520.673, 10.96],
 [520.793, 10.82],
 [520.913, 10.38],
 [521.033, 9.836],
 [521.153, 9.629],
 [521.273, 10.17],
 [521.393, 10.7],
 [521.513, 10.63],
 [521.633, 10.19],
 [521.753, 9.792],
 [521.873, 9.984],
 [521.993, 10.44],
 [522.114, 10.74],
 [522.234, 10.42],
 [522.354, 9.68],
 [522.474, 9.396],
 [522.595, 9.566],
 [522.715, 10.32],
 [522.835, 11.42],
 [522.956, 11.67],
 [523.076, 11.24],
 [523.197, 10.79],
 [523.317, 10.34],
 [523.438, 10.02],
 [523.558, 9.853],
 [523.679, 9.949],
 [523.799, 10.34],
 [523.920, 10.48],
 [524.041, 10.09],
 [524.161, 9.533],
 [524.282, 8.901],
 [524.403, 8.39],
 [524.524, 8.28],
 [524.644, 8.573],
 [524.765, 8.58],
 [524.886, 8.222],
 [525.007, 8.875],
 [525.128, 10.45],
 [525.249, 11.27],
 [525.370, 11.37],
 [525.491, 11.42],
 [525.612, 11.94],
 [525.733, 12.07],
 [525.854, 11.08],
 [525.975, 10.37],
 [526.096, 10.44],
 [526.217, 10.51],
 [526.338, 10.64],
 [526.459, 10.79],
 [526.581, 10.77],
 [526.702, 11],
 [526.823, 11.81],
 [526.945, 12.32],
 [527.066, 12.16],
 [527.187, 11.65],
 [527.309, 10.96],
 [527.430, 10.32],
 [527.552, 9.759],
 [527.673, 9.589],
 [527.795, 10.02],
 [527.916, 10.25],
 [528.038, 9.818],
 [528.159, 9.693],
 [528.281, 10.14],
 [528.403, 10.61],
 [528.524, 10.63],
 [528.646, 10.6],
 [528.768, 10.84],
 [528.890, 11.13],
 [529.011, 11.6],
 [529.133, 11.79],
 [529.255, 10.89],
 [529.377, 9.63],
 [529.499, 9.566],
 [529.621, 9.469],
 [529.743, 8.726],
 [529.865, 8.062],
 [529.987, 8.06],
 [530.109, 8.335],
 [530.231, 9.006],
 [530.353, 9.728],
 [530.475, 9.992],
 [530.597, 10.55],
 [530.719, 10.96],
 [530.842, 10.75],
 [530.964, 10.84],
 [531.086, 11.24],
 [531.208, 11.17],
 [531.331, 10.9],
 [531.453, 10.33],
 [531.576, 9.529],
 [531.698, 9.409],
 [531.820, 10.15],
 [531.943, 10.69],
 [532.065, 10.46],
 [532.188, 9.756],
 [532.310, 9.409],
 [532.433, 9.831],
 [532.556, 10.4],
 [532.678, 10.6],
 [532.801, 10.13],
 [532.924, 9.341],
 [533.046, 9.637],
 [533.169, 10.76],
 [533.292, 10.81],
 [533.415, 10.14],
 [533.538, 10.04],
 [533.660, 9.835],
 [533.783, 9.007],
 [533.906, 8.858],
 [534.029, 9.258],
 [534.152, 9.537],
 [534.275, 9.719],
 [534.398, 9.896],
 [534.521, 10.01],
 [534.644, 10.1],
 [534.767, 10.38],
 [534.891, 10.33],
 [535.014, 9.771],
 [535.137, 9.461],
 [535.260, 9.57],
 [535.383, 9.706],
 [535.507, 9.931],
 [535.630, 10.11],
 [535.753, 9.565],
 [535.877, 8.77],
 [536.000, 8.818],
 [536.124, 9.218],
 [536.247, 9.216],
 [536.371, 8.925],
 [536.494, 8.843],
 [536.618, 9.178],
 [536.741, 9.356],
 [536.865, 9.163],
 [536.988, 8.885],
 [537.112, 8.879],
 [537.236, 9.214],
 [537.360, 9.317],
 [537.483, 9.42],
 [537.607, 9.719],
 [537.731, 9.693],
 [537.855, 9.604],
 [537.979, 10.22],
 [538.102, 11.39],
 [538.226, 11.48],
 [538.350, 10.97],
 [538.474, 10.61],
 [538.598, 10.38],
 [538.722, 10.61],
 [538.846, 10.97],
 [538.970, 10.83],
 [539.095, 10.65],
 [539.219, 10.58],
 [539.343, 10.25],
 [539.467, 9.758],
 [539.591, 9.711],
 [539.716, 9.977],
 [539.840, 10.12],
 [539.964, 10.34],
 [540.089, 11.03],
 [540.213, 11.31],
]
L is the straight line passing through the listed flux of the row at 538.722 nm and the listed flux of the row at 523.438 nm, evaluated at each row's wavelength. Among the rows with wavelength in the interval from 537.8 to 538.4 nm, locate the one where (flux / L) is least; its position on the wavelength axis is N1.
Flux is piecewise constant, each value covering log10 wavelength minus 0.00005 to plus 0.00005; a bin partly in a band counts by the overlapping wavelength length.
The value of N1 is 537.855 nm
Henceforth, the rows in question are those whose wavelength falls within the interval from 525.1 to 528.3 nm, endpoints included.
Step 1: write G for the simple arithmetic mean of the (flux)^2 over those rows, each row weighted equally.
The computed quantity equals 118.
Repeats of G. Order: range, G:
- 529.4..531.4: 98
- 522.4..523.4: 113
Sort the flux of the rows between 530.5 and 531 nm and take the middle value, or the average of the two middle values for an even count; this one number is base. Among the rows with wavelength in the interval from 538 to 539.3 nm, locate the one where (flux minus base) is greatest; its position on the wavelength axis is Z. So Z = 538.226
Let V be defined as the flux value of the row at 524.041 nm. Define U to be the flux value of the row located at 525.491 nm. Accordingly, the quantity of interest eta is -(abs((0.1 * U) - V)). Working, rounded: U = 11.42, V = 10.09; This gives -8.9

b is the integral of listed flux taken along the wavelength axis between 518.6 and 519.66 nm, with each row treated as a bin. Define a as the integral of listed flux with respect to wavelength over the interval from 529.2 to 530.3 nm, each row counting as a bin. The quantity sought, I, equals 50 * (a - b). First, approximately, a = 10.0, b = 10.5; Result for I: -27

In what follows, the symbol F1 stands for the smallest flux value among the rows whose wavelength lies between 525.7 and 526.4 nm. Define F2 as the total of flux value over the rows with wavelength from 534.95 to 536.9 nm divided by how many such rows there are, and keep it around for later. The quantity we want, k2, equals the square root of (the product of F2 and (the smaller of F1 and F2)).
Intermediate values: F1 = 10.37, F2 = 9.4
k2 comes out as 9.35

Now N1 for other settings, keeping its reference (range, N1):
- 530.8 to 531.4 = 530.842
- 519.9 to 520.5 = 520.433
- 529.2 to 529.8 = 529.743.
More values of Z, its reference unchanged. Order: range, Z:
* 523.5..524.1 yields 523.920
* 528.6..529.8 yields 529.133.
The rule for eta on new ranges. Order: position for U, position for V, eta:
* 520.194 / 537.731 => -8.7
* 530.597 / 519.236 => -8.6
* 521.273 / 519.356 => -9.0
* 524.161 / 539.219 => -9.6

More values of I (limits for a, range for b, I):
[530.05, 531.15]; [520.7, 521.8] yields -5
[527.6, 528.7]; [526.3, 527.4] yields -65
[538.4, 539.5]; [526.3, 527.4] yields -44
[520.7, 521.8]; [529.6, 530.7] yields 60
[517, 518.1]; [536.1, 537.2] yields 60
